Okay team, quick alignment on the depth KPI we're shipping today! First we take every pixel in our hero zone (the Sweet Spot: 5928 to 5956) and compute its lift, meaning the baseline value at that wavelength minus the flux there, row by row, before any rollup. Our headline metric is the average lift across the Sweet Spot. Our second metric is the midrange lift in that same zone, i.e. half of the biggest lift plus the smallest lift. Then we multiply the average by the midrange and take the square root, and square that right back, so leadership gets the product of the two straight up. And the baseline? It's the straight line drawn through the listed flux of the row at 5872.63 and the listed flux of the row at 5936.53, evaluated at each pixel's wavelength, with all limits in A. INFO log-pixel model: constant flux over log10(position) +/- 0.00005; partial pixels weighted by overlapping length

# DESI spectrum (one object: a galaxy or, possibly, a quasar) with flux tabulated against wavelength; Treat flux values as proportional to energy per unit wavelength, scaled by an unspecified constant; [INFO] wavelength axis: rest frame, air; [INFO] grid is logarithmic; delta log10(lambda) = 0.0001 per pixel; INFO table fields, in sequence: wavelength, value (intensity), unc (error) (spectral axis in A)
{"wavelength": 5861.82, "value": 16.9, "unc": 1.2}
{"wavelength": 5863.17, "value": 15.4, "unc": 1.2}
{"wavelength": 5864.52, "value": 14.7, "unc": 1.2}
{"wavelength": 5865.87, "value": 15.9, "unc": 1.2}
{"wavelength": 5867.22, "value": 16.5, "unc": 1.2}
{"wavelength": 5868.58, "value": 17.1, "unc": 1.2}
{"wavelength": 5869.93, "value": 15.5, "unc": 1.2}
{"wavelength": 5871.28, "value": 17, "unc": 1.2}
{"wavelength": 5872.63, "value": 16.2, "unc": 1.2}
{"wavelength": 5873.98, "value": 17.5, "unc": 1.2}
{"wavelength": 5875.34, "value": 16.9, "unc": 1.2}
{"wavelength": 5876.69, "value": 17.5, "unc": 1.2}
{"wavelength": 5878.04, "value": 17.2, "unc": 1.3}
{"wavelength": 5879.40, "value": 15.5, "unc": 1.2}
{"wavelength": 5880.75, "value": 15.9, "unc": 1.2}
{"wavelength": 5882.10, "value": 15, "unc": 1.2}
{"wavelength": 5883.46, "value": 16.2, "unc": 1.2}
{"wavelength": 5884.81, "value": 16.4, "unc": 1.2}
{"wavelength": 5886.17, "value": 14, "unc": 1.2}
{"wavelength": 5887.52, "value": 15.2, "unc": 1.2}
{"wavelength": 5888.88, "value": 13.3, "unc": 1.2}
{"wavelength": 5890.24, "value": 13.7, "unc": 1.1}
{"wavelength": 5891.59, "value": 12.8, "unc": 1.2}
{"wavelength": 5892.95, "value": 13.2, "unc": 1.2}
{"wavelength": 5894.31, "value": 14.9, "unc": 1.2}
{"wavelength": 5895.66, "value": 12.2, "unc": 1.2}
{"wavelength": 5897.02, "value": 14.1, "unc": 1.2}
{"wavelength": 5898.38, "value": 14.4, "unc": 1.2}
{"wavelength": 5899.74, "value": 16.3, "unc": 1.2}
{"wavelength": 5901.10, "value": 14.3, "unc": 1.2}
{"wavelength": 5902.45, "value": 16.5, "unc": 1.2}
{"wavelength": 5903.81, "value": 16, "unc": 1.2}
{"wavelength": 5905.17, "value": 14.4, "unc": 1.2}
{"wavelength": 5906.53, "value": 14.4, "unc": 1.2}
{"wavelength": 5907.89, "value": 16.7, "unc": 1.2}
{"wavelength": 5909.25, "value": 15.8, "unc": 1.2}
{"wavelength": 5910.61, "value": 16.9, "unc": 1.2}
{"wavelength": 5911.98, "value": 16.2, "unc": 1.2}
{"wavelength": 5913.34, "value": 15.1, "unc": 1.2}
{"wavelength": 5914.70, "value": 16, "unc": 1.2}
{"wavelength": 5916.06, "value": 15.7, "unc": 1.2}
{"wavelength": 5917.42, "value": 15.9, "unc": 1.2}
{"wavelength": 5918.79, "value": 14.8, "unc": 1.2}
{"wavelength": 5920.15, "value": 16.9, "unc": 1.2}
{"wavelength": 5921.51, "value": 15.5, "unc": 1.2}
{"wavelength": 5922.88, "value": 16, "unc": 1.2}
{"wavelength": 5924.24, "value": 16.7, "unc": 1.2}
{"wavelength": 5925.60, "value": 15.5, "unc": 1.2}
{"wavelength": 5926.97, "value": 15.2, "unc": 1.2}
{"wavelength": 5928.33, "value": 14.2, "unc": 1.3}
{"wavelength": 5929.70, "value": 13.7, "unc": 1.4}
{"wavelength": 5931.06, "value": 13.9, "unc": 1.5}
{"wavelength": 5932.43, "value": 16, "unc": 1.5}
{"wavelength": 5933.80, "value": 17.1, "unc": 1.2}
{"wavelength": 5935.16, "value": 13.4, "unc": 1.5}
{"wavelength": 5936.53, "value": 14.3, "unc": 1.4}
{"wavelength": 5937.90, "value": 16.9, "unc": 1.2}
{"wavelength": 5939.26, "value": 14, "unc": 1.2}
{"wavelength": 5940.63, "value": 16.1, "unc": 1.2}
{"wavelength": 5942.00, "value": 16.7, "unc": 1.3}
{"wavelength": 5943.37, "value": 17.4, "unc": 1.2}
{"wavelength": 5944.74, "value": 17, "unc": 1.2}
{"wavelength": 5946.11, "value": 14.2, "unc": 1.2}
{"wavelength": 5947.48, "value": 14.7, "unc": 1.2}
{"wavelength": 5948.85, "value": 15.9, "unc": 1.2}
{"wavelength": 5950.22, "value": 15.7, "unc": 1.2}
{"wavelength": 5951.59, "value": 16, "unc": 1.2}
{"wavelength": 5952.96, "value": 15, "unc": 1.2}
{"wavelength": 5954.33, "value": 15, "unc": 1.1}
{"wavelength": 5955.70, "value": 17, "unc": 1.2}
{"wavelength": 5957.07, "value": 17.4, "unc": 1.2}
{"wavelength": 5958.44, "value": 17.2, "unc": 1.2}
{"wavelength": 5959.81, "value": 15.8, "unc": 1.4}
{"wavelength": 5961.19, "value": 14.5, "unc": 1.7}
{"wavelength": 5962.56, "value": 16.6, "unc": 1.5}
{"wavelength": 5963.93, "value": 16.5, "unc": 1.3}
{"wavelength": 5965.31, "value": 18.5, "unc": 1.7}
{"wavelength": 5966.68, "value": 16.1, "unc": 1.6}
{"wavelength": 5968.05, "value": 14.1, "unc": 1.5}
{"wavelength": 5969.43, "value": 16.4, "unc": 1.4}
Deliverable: 1.5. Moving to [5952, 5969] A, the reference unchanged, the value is 7.4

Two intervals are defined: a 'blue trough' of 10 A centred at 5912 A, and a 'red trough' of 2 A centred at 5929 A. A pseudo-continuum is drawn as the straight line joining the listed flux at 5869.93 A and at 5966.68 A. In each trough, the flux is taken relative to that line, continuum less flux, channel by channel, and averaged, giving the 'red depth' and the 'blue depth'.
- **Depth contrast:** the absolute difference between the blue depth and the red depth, 2.2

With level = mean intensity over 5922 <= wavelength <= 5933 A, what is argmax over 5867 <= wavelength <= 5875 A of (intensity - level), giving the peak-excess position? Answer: 5873.98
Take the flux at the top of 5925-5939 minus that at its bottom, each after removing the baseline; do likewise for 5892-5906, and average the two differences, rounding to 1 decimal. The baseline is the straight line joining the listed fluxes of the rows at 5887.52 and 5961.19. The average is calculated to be 1.4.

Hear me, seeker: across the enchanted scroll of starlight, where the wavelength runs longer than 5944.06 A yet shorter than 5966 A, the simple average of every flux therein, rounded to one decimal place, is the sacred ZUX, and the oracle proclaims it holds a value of 16.1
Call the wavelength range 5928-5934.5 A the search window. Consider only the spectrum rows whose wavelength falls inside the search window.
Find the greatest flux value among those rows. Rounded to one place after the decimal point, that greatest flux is 17.1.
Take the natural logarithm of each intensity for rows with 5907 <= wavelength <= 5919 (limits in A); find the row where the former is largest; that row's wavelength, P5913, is 5910.61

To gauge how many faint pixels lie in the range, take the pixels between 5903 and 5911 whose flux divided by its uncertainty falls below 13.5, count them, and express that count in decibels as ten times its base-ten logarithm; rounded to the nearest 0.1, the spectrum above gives 6.0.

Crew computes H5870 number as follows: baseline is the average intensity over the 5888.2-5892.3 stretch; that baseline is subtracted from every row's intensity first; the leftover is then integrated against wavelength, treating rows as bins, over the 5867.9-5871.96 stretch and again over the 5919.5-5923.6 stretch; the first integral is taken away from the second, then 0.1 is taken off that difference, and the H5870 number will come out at -1.6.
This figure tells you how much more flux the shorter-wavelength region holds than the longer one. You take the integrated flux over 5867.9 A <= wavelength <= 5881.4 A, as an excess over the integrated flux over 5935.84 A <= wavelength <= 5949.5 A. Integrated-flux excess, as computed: 10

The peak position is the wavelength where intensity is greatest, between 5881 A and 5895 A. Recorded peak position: 5884.81 A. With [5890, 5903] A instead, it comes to 5902.45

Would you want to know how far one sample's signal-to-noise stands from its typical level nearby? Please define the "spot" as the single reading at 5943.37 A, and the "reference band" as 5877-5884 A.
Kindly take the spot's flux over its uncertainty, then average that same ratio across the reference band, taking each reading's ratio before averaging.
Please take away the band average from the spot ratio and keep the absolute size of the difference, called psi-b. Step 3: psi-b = 1.4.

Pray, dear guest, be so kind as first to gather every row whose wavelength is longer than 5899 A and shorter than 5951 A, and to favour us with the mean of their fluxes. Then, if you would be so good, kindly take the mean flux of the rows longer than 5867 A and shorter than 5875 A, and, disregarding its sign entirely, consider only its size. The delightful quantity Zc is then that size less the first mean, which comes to 1.1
